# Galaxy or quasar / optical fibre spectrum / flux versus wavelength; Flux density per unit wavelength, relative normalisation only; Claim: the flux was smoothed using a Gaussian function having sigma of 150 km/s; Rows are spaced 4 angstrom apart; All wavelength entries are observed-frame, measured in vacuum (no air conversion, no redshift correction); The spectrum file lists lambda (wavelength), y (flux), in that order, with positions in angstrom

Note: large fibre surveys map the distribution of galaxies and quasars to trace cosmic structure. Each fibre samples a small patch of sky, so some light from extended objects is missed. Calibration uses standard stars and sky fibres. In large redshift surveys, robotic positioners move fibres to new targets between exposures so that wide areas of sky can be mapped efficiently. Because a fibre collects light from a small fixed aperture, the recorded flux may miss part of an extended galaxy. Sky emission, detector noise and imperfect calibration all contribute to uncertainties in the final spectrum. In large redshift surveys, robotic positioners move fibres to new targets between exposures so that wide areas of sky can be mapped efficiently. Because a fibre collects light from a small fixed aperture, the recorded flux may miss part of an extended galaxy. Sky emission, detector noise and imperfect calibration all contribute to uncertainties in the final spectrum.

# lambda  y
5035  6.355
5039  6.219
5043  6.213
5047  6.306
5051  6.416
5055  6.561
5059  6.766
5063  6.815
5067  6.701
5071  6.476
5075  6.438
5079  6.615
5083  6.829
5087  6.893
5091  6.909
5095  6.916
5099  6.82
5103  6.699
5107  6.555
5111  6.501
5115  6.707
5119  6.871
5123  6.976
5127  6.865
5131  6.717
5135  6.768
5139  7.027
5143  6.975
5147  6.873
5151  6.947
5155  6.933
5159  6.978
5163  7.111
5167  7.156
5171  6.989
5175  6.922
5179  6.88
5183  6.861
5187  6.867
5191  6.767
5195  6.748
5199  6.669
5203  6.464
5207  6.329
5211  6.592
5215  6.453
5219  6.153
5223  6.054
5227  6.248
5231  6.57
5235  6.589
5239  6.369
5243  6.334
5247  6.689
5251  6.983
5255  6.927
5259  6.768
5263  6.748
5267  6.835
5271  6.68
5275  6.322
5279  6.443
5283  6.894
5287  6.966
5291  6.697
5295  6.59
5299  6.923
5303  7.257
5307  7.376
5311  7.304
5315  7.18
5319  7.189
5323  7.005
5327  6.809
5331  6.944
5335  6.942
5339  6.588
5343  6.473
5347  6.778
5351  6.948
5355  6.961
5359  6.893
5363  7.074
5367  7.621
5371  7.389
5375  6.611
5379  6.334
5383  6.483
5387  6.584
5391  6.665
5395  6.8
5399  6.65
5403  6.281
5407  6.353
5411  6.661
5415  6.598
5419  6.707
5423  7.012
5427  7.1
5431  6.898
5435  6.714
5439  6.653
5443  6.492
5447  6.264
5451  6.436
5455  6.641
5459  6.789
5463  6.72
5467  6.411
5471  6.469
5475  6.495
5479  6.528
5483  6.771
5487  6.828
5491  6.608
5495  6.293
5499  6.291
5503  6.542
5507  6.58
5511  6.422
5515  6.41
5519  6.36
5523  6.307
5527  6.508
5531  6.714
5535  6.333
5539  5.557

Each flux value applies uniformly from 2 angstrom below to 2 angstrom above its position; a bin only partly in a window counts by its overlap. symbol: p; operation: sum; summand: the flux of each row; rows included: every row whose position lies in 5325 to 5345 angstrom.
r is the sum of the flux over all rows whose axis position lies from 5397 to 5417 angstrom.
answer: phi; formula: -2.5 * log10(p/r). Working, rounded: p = 33.8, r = 32.5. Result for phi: -0.04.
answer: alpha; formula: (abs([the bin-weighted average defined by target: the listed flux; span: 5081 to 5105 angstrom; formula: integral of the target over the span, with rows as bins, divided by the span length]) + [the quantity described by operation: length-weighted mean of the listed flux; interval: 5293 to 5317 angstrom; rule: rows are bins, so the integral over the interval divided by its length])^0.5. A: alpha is 3.73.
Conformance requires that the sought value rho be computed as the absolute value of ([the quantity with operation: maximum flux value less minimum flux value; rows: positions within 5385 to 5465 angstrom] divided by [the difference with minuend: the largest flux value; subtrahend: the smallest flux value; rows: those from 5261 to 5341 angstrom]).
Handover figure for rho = 0.79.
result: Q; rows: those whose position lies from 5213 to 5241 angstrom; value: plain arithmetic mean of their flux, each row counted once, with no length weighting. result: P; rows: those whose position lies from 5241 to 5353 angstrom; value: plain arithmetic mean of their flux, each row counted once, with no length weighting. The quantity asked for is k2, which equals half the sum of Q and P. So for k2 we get 6.60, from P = 6.84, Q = 6.35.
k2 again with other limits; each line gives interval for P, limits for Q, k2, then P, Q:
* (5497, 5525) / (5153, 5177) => 6.72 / 6.42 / 7.01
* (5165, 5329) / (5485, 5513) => 6.63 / 6.75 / 6.51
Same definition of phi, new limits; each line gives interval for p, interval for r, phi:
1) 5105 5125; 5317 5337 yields 0.04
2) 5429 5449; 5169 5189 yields 0.05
